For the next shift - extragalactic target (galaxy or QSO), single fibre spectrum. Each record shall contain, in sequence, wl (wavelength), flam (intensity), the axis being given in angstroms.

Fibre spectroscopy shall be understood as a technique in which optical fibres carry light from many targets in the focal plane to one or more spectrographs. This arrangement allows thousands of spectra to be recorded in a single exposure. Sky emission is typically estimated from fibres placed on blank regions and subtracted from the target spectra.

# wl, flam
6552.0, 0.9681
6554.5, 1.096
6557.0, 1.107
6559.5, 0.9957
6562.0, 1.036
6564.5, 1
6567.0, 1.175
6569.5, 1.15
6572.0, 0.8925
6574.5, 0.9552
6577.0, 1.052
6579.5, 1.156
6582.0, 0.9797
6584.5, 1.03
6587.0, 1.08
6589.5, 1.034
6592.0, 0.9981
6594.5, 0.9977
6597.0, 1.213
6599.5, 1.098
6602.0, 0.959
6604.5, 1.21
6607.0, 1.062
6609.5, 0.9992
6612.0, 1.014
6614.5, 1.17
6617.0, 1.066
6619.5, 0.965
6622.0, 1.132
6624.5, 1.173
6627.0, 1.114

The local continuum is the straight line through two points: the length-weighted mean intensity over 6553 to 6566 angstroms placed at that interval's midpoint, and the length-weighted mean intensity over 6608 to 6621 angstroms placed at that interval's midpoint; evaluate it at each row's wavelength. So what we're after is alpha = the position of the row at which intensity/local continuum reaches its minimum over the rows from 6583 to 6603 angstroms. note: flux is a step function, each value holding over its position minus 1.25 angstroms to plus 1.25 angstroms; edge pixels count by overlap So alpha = 6602.0 angstroms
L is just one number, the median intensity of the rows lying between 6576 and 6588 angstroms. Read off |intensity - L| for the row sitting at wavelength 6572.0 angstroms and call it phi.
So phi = 0.16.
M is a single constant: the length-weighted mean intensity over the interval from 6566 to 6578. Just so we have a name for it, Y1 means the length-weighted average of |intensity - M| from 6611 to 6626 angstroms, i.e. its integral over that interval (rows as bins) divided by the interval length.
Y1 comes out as 0.08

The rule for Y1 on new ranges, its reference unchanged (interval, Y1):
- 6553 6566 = 0.05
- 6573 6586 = 0.06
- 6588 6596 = 0.04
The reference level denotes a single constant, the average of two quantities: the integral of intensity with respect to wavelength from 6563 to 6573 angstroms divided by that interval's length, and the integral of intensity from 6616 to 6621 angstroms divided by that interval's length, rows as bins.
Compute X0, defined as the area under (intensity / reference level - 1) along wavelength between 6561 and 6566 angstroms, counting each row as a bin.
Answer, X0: -0.06 angstroms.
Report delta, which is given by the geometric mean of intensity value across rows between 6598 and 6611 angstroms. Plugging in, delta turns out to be 1.06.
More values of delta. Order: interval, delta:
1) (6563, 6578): 1.03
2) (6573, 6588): 1.04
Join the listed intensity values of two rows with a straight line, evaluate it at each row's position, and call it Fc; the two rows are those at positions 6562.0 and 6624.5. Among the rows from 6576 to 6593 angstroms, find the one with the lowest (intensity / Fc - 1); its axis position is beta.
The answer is 6592.0 angstroms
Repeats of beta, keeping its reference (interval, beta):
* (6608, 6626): 6619.5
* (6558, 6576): 6572.0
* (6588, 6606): 6602.0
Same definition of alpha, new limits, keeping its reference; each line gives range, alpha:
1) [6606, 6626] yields 6619.5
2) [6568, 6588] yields 6572.0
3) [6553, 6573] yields 6572.0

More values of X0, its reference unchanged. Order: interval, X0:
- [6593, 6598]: 0.27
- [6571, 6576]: -0.51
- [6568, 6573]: -0.01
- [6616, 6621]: -0.09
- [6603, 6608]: 0.45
